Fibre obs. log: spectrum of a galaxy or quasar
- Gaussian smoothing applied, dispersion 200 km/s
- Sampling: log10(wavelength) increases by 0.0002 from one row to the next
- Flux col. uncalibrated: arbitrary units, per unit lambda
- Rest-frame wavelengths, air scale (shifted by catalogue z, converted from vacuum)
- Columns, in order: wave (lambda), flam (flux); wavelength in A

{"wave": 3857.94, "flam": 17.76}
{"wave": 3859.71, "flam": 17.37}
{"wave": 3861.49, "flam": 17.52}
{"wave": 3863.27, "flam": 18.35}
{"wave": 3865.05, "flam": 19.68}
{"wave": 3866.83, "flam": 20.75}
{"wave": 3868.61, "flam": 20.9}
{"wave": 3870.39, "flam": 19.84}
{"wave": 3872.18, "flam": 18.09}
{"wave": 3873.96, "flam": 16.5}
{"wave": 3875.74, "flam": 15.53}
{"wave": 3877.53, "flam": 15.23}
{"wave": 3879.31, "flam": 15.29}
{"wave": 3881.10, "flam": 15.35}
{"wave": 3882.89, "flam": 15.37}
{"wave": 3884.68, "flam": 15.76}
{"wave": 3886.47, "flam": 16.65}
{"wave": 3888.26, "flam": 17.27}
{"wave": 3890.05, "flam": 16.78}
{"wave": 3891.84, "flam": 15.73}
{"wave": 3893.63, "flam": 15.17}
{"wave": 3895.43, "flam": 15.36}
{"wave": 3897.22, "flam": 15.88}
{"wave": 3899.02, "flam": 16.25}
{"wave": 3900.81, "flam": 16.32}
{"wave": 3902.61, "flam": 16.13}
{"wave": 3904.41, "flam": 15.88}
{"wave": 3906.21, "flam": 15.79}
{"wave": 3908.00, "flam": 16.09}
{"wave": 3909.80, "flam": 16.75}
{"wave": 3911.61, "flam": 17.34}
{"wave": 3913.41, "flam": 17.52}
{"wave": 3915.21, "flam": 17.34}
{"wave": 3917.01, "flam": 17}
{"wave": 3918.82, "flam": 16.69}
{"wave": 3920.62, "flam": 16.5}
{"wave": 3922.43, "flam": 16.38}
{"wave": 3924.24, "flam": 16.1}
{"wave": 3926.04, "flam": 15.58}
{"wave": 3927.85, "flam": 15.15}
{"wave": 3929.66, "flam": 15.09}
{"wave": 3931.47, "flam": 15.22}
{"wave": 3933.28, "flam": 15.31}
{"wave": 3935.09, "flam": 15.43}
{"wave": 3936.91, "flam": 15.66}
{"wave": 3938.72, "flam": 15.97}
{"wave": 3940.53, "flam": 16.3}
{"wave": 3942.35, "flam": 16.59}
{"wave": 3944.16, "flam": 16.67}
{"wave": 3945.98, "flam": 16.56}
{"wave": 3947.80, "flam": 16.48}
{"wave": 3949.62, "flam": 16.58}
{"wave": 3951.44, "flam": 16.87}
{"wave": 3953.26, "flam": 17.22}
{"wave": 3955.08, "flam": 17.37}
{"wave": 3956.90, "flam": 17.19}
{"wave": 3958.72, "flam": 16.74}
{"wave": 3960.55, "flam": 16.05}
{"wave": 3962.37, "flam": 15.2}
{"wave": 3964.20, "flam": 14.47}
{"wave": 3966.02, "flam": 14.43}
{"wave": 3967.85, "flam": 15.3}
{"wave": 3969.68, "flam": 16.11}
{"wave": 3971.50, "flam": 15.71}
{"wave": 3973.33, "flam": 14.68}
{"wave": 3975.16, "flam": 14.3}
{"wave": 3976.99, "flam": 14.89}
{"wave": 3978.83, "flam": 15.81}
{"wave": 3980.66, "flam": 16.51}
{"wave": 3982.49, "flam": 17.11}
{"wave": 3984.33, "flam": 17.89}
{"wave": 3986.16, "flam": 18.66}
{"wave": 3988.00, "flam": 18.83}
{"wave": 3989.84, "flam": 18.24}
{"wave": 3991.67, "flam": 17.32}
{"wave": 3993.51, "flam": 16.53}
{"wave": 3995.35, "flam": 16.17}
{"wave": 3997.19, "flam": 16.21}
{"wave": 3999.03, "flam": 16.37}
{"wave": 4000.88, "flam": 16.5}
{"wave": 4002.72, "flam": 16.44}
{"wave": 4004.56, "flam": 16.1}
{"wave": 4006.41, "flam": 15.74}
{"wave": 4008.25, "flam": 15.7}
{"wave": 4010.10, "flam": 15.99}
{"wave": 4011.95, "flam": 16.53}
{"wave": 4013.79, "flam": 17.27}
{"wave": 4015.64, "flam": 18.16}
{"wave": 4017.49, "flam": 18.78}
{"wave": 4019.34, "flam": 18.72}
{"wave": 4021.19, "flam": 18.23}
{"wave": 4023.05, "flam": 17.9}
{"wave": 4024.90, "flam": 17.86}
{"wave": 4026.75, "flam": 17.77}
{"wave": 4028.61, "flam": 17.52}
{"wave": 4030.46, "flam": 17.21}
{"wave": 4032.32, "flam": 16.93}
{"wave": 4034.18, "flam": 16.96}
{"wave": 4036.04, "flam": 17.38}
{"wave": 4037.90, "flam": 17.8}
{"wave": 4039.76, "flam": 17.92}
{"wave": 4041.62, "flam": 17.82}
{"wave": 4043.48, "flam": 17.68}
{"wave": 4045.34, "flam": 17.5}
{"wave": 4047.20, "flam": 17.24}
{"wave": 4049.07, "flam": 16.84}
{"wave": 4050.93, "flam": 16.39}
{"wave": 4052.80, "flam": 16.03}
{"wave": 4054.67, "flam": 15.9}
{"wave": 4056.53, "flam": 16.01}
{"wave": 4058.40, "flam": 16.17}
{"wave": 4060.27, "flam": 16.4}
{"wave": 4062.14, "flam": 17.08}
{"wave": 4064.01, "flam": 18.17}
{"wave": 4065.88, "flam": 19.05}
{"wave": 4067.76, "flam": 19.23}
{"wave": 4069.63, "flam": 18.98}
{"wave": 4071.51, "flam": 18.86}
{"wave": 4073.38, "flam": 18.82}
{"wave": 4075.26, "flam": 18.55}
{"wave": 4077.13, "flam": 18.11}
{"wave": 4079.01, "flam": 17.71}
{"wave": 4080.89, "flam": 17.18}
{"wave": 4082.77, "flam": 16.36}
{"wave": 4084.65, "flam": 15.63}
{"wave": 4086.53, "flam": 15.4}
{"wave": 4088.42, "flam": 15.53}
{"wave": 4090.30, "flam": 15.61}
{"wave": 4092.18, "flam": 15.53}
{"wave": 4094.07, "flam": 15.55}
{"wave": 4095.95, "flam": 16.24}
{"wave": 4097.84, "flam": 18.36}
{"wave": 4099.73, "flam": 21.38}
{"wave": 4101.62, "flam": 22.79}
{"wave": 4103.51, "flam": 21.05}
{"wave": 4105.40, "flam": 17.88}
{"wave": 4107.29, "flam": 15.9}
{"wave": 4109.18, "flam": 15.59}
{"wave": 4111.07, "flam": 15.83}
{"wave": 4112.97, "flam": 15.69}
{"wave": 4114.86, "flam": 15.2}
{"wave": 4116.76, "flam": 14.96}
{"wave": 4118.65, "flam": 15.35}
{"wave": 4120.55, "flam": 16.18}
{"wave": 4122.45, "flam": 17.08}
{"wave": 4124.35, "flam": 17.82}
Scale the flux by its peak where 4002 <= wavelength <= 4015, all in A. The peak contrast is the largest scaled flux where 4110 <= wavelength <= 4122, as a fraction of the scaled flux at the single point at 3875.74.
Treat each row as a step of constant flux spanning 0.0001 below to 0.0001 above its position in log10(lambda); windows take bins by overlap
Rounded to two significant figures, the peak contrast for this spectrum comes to 1.0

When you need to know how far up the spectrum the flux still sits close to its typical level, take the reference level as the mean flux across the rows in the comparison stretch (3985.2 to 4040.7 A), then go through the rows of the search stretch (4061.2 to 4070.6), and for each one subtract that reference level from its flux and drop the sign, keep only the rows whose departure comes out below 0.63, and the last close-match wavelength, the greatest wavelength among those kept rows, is 4062.14 A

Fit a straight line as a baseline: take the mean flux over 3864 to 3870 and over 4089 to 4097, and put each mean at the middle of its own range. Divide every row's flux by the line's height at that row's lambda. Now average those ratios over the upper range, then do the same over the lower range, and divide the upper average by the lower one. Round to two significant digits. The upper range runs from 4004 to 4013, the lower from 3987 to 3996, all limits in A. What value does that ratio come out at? 0.94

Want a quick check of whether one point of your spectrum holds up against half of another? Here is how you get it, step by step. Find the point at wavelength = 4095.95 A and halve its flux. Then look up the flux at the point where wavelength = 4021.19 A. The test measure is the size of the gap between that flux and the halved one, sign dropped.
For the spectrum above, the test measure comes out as 10.1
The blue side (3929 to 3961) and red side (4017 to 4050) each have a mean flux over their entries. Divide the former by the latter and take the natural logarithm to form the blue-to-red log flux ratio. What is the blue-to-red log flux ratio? -0.08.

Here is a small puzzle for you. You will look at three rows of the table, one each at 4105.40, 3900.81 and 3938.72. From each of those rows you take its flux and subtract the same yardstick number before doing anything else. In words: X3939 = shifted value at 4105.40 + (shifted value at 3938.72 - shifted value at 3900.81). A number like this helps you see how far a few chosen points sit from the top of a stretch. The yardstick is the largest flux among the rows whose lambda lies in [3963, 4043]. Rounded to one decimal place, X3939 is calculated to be -1.3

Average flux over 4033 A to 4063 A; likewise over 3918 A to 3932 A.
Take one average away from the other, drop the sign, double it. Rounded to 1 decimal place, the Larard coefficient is 2.2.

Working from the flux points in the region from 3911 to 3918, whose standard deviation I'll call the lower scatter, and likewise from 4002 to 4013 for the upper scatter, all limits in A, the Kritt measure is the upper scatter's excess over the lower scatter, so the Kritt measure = 0.1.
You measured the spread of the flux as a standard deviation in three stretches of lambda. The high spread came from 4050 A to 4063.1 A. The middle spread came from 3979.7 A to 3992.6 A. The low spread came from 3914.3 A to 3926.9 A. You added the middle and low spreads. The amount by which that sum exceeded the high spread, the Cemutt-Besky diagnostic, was 1.0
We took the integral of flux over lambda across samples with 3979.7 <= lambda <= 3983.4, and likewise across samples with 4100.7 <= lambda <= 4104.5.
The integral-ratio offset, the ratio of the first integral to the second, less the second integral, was -82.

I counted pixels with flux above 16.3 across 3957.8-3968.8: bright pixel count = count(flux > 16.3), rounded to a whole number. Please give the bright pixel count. 1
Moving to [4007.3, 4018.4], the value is 4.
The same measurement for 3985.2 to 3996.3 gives 5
